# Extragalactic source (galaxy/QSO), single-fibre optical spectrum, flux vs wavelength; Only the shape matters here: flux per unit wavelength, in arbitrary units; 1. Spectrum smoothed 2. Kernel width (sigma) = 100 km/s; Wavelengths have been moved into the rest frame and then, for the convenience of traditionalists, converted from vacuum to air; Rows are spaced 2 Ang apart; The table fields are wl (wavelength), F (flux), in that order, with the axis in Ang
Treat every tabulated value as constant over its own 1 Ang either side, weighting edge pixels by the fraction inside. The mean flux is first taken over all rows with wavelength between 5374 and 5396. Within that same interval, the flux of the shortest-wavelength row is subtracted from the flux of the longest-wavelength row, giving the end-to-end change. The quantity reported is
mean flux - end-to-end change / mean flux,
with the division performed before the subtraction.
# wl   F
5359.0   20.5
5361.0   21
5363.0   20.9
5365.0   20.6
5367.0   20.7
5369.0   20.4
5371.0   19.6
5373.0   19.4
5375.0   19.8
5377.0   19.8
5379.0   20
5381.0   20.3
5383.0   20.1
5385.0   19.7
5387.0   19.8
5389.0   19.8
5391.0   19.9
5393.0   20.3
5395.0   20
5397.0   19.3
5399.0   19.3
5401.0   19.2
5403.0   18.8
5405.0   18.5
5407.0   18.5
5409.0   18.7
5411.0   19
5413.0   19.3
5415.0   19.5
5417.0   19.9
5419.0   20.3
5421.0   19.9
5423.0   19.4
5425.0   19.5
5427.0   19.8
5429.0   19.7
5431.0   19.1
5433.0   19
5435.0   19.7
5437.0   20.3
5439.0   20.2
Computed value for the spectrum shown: 19.9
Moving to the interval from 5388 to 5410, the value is 19.4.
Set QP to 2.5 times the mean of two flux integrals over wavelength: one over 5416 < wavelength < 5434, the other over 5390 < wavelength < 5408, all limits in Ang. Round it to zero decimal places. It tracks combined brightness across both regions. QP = 876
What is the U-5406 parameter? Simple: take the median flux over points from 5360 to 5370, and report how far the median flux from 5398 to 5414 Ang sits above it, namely -1.8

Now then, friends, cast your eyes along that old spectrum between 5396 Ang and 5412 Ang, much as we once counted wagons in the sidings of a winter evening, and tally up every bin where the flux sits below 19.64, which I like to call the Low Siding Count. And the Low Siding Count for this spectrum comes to 8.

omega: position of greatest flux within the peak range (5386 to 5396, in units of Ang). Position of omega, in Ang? 5393.0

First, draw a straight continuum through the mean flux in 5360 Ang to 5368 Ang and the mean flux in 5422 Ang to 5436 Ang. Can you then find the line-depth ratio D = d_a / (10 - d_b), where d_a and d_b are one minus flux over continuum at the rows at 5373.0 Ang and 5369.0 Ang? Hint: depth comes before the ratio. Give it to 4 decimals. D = 0.0059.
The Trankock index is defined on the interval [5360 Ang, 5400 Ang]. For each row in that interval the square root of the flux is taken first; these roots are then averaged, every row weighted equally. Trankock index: 4.48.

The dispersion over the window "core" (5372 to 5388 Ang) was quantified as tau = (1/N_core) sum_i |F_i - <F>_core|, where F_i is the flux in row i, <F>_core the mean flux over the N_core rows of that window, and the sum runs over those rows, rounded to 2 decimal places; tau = 0.20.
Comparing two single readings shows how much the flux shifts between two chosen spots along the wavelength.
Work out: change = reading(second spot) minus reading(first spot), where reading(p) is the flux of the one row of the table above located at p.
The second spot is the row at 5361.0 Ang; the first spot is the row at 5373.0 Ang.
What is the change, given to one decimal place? 1.6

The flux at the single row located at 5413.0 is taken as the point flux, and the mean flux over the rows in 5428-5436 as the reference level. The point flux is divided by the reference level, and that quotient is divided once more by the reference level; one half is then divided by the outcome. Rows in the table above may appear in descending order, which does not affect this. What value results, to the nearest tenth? 9.7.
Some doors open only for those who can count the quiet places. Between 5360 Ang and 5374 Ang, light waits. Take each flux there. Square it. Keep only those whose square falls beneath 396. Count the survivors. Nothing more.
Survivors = 2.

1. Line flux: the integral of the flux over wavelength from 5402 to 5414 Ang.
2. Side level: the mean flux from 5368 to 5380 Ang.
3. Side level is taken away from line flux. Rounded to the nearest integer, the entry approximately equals 206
